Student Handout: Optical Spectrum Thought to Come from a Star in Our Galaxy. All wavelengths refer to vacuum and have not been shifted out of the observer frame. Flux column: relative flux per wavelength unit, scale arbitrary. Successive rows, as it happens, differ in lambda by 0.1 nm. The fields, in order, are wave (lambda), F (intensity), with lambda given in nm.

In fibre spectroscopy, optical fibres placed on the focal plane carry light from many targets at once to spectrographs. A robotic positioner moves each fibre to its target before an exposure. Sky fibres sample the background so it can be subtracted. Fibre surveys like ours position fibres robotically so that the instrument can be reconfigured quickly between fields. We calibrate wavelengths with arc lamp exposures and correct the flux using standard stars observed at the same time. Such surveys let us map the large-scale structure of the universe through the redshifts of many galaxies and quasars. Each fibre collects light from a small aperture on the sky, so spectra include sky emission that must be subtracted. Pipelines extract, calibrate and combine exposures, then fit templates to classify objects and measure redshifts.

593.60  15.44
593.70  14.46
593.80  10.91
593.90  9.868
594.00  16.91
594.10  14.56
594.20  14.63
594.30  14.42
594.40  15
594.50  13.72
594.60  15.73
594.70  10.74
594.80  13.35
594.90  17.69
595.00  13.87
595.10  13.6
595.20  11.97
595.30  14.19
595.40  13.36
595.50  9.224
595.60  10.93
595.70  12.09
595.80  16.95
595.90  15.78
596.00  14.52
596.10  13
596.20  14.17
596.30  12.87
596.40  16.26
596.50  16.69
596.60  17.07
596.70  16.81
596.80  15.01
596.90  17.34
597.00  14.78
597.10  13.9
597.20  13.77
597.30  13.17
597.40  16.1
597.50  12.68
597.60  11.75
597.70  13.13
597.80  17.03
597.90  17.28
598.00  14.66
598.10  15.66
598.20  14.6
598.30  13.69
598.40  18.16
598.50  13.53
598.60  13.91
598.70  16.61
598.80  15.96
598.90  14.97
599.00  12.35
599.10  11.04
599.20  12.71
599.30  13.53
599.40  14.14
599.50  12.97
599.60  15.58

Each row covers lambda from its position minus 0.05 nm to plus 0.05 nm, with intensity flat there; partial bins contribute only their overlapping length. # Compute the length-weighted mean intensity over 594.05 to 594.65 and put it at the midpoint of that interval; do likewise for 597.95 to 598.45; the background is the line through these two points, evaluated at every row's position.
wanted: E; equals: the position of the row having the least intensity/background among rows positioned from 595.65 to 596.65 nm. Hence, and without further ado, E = 595.70 nm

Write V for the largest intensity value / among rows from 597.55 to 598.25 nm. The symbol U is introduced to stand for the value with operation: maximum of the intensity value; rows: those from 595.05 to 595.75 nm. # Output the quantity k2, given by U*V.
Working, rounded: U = 14.19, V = 17.28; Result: 245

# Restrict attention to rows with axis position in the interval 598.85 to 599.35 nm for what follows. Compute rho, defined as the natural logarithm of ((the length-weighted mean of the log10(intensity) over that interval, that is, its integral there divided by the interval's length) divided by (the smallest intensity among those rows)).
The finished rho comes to -2.30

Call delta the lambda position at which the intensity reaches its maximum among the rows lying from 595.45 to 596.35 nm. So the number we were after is 595.80 nm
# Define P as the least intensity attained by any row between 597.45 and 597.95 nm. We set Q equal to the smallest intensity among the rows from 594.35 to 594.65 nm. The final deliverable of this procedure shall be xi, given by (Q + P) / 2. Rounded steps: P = 11.75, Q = 13.72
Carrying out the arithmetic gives 12.7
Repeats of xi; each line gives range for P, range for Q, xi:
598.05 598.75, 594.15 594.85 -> 12.1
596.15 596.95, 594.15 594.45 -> 13.6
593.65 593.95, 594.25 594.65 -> 11.8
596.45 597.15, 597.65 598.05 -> 13.5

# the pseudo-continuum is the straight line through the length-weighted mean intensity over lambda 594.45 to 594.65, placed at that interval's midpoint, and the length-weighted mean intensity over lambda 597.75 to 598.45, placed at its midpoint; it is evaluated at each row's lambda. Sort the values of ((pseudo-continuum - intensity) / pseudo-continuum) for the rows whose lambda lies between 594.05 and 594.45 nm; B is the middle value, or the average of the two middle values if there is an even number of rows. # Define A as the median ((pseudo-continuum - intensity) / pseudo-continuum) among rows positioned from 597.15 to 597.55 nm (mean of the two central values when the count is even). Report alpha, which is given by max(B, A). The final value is 0.14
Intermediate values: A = 0.14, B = 0.00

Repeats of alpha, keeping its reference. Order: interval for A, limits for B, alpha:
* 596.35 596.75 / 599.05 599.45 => 0.19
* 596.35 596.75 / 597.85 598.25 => 0.04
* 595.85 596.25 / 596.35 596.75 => 0.06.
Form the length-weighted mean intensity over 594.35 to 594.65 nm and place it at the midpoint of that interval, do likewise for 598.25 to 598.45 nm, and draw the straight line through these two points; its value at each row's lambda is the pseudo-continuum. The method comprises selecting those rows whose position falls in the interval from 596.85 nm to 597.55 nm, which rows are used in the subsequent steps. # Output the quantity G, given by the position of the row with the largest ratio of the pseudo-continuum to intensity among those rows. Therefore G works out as 597.50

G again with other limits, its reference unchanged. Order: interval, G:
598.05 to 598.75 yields 598.50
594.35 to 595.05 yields 594.70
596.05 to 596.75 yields 596.30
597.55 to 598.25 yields 597.60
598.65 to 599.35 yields 599.10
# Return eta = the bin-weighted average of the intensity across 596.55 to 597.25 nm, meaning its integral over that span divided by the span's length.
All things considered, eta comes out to 15.5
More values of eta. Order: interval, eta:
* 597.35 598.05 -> 14.7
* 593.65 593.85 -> 12.7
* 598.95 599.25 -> 12.0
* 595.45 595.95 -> 13.0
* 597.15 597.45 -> 14.3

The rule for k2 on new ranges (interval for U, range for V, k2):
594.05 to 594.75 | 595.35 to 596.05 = 267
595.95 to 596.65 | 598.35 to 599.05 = 310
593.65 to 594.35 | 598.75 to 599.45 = 270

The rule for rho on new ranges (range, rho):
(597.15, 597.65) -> -2.34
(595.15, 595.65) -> -2.15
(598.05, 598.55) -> -2.44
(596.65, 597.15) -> -2.46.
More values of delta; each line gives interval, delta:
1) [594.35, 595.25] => 594.90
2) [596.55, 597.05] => 596.90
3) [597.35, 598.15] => 597.90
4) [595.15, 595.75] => 595.30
